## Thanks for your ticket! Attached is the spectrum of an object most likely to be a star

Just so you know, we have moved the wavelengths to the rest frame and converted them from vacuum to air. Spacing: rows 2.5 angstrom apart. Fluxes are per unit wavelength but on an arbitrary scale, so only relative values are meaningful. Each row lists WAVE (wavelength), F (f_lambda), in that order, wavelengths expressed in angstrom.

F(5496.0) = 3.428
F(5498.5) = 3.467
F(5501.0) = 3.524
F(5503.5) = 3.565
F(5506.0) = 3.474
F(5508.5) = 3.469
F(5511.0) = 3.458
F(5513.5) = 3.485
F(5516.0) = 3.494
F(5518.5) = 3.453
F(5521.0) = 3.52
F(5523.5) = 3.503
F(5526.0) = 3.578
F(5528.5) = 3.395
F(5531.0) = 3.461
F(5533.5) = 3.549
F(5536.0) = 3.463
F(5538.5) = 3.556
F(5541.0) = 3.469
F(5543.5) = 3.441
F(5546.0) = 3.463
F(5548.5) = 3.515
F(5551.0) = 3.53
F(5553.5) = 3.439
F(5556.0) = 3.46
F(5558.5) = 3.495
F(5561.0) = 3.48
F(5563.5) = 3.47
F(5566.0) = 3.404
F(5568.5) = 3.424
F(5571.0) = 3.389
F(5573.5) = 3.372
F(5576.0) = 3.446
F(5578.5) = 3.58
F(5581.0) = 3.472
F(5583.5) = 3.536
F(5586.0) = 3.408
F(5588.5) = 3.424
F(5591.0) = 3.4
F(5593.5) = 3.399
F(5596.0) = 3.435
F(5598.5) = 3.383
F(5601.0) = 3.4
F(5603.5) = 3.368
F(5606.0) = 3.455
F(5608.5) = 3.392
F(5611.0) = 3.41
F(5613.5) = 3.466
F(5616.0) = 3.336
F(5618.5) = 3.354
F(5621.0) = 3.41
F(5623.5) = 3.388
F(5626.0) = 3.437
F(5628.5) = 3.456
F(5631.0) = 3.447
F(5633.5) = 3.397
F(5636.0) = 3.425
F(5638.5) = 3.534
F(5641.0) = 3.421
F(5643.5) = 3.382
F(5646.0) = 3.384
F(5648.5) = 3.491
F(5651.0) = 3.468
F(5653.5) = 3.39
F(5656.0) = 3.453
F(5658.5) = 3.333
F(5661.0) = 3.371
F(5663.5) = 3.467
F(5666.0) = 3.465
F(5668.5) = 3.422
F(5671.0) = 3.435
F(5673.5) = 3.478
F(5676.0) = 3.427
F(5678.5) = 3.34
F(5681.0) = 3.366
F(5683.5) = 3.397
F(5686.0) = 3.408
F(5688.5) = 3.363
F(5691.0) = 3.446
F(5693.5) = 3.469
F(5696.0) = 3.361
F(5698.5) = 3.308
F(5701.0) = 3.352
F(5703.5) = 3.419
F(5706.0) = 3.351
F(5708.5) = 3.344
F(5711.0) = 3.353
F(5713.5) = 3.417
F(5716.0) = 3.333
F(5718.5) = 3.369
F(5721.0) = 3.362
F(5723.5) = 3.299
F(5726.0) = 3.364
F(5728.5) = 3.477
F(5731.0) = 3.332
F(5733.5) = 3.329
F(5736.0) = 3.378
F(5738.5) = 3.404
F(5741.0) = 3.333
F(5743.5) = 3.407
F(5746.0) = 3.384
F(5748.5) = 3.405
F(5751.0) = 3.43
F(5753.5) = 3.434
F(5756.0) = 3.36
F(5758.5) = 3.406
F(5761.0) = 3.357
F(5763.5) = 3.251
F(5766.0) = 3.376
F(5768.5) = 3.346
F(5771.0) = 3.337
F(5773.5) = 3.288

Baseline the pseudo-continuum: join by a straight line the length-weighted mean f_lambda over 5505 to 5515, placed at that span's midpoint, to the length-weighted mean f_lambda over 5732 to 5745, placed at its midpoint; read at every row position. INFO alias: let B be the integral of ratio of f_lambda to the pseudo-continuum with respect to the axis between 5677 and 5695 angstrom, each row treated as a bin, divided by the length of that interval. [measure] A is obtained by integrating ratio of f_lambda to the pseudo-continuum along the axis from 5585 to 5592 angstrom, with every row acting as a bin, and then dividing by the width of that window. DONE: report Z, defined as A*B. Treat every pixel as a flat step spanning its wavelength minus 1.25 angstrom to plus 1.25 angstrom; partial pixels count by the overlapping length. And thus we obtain 0.99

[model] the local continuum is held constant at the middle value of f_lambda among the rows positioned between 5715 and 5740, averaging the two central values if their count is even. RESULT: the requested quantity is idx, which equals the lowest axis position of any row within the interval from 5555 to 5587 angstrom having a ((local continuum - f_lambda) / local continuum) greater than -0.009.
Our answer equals 5571.0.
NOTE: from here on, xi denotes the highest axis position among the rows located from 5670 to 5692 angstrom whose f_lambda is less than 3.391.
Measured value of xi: 5688.5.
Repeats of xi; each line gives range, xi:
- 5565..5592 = 5573.5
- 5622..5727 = 5726.0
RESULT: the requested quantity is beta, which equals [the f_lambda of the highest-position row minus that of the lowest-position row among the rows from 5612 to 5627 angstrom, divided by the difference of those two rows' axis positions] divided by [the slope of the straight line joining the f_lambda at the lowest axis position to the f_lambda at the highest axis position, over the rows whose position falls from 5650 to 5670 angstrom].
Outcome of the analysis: 0.9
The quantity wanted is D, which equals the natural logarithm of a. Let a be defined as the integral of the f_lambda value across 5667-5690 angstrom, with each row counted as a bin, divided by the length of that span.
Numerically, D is 1.23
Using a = 3.41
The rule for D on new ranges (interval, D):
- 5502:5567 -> 1.25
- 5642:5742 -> 1.22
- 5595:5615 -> 1.23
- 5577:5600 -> 1.24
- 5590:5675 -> 1.23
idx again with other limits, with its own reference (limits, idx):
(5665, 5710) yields 5678.5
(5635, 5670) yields 5643.5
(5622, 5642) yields 5623.5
